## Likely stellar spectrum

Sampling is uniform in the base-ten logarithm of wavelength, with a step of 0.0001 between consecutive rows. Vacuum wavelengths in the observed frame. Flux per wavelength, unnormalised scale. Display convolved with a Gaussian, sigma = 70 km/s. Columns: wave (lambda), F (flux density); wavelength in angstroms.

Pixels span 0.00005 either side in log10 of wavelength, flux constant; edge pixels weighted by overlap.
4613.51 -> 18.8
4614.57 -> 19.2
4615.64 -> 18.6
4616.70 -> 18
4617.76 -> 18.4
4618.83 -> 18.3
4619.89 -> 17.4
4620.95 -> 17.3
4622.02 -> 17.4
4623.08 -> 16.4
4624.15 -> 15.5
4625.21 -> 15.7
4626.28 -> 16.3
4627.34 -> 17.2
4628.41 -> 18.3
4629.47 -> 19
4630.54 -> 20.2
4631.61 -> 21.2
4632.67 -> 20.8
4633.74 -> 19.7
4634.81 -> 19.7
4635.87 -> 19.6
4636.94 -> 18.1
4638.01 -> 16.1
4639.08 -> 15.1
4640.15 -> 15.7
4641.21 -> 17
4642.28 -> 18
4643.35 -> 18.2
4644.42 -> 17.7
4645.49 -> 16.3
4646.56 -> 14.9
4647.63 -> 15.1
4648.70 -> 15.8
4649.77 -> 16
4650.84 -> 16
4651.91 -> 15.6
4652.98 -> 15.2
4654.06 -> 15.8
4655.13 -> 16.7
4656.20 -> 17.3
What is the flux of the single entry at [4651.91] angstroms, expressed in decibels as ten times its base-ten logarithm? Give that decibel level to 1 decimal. 11.9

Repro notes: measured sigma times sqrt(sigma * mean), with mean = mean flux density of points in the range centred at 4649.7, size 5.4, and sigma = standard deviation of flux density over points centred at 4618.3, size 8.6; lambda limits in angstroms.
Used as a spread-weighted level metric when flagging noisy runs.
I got 2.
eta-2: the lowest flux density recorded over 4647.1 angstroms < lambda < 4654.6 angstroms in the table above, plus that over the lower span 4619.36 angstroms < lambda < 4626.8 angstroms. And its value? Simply 30.6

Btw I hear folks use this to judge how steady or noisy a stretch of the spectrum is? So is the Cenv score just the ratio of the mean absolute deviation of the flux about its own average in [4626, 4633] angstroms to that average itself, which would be 0.078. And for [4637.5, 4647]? 0.063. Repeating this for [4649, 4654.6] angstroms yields 0.016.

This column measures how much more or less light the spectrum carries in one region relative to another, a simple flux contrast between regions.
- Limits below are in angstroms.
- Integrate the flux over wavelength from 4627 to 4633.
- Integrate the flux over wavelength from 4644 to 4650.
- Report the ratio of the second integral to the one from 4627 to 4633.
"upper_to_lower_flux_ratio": 0.82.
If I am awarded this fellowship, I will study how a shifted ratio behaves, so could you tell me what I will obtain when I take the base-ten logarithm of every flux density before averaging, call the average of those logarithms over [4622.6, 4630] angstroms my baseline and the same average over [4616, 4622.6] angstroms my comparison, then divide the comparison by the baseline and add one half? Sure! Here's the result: 1.52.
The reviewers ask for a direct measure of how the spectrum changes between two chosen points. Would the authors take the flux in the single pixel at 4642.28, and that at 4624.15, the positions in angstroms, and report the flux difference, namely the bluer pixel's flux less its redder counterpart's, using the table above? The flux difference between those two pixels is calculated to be -2.5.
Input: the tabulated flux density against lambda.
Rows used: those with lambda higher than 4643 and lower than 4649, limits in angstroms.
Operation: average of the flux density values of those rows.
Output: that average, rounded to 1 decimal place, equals 16.3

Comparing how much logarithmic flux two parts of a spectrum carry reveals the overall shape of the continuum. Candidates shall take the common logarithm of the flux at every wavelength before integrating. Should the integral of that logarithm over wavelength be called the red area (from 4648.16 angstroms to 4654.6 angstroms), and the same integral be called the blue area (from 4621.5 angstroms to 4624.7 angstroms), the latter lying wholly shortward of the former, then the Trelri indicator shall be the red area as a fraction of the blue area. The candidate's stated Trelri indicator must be 2.0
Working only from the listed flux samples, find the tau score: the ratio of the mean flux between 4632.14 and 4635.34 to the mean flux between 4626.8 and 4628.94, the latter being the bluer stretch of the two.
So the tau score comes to 1.13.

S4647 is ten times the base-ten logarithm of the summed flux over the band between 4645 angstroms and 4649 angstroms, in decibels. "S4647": 17.9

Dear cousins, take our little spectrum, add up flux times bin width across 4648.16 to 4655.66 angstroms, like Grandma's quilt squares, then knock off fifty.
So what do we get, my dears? 69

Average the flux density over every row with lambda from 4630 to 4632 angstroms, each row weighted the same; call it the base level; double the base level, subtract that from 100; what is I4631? 59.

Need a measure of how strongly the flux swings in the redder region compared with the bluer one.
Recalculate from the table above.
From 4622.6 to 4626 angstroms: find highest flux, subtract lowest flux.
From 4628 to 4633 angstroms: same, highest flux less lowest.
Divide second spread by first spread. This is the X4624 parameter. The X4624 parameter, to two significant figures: 3.2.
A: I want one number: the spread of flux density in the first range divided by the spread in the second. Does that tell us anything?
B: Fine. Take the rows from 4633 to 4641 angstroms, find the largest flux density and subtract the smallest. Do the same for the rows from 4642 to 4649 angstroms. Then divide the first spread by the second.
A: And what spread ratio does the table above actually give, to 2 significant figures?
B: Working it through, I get 1.4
